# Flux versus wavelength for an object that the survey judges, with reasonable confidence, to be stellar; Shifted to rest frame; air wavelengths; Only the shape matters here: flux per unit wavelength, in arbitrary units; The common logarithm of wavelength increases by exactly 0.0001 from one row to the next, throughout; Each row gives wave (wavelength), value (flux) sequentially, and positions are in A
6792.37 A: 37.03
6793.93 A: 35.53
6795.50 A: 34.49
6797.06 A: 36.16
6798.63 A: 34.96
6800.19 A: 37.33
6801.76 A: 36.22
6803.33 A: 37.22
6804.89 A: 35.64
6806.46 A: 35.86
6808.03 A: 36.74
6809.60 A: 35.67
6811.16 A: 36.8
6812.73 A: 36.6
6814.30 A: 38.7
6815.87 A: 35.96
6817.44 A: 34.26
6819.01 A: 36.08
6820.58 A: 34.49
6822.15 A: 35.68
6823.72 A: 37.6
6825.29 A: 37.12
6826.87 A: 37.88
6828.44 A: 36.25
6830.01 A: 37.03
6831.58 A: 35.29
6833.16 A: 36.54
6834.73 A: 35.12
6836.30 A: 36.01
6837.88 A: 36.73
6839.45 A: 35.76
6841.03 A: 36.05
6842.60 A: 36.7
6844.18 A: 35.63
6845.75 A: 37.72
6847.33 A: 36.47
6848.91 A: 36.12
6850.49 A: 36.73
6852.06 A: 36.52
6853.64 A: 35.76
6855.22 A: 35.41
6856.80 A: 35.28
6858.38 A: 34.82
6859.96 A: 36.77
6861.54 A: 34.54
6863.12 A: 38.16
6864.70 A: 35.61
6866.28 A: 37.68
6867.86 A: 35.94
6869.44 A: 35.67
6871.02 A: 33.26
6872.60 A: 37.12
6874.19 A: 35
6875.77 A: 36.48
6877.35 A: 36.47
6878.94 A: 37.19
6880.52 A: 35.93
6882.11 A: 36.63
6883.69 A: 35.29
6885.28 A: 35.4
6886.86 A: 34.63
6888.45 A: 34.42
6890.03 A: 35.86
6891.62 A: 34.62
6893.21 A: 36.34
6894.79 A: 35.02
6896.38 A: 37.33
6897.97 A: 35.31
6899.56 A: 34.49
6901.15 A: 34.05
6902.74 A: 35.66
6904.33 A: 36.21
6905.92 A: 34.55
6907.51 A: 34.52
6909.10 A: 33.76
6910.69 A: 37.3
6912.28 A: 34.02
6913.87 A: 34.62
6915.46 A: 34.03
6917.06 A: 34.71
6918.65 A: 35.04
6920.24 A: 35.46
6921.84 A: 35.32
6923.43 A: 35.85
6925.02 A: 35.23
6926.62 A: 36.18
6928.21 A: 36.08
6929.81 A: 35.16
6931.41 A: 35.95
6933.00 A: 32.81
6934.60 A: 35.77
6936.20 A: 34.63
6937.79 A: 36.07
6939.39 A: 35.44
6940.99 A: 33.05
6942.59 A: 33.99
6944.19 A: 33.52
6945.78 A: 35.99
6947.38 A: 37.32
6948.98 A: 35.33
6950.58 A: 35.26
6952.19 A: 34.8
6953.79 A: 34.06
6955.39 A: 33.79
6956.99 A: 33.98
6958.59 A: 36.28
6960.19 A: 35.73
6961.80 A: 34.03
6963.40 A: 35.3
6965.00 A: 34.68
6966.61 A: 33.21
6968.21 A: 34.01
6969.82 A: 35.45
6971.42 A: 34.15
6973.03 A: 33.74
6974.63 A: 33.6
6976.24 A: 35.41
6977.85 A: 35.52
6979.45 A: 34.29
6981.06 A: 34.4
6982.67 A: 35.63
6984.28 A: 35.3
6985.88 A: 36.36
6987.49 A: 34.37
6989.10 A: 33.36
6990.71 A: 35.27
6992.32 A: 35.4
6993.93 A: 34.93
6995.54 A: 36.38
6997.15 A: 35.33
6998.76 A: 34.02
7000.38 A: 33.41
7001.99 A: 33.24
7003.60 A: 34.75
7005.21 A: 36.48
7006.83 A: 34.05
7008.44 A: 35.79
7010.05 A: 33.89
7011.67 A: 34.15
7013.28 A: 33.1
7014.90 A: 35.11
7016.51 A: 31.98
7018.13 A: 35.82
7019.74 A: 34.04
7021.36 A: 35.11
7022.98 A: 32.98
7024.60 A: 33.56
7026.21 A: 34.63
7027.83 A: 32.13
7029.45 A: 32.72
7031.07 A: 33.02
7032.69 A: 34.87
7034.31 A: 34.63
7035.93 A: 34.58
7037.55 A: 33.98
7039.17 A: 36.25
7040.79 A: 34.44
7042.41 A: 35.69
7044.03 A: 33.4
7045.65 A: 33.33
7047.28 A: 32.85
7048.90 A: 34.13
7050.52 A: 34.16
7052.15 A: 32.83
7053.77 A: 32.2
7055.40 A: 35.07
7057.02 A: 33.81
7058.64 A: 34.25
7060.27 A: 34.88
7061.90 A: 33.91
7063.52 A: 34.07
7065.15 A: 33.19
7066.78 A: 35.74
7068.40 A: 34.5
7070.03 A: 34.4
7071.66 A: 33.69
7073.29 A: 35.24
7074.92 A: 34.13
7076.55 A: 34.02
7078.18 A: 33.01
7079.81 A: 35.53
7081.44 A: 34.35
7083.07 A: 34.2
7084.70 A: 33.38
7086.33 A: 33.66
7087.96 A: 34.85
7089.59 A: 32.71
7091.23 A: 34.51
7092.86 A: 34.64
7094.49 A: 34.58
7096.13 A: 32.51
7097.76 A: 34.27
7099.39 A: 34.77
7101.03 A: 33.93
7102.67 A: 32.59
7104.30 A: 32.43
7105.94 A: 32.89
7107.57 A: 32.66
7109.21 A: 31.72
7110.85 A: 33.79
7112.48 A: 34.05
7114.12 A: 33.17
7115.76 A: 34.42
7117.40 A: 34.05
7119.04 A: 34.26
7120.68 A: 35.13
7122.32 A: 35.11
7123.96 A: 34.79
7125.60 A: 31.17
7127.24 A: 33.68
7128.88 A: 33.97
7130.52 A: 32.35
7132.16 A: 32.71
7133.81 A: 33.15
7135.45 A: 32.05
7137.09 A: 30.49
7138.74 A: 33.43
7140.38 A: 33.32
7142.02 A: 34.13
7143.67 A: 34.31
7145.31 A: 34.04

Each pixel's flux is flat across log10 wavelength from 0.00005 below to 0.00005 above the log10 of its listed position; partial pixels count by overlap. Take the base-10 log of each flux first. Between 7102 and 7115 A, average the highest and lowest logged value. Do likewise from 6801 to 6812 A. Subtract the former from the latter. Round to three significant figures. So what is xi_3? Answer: 0.0446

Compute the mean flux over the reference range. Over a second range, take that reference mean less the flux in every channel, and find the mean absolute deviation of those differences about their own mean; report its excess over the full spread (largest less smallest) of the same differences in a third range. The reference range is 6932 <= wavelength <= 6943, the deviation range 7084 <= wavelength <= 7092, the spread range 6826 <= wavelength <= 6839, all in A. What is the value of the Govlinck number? -2.07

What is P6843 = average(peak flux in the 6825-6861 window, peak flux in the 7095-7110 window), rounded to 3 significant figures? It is 36.3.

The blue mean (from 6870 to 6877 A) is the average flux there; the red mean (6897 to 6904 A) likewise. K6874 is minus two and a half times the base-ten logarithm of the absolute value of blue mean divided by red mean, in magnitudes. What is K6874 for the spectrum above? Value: -0.02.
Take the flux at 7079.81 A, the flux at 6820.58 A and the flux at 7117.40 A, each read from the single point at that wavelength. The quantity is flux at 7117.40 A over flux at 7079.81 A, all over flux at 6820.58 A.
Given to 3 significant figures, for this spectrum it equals 0.0278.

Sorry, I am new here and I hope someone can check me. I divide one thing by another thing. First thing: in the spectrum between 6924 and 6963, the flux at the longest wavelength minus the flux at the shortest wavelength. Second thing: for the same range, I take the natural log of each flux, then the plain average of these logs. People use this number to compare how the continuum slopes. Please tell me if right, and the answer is -0.3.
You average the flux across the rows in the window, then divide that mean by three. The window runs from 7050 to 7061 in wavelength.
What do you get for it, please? 11.3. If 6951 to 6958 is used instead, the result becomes 11.4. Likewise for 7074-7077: 11.4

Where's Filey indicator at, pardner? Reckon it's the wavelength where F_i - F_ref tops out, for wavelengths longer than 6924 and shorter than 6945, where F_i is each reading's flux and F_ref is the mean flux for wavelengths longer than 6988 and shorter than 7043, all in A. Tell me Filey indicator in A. 6926.62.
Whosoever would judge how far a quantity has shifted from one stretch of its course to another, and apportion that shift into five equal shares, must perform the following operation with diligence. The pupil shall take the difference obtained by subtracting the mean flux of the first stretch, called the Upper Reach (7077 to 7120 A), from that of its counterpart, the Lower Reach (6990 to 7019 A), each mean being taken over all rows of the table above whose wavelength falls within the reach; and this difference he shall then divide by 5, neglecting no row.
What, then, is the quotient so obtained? 0.18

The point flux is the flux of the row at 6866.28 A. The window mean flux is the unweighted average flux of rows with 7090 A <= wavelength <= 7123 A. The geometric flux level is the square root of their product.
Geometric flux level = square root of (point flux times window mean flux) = 35.7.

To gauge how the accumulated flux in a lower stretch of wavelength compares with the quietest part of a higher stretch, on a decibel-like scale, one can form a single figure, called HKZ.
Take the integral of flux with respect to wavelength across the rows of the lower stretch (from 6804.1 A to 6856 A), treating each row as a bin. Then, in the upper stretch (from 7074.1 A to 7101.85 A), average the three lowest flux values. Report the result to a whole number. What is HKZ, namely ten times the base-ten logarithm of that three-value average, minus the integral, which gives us -1867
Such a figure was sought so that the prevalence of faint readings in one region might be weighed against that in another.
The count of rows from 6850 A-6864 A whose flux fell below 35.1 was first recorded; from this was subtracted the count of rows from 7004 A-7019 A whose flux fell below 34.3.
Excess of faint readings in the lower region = -3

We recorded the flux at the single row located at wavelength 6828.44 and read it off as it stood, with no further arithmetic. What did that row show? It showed 36.25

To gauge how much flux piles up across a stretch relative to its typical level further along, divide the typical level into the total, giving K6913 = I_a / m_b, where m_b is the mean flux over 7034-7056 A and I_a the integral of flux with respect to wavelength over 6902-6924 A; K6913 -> 23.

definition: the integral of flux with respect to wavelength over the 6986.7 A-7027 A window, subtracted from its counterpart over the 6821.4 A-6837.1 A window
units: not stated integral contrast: -816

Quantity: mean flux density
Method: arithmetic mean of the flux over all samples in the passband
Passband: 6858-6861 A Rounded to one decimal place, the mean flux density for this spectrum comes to 35.8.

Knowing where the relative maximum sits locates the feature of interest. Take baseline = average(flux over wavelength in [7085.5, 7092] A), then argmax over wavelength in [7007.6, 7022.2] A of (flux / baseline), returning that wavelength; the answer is 7018.13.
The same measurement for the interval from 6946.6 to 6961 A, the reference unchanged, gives 6947.38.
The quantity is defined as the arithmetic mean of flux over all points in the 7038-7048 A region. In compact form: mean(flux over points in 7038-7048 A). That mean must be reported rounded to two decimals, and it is 34.33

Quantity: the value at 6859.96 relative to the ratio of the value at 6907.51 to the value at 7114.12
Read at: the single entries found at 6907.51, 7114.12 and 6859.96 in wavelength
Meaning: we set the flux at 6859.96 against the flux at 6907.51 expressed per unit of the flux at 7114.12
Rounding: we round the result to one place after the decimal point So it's 35.3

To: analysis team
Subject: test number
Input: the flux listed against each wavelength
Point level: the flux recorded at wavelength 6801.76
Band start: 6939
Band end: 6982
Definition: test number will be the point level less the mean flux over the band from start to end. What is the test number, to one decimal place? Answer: 1.5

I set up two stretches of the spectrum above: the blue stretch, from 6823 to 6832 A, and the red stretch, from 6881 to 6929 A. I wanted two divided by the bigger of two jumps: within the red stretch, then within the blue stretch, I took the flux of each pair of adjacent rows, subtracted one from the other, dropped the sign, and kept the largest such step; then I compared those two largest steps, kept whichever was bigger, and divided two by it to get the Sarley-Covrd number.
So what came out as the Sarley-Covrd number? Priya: 0.56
